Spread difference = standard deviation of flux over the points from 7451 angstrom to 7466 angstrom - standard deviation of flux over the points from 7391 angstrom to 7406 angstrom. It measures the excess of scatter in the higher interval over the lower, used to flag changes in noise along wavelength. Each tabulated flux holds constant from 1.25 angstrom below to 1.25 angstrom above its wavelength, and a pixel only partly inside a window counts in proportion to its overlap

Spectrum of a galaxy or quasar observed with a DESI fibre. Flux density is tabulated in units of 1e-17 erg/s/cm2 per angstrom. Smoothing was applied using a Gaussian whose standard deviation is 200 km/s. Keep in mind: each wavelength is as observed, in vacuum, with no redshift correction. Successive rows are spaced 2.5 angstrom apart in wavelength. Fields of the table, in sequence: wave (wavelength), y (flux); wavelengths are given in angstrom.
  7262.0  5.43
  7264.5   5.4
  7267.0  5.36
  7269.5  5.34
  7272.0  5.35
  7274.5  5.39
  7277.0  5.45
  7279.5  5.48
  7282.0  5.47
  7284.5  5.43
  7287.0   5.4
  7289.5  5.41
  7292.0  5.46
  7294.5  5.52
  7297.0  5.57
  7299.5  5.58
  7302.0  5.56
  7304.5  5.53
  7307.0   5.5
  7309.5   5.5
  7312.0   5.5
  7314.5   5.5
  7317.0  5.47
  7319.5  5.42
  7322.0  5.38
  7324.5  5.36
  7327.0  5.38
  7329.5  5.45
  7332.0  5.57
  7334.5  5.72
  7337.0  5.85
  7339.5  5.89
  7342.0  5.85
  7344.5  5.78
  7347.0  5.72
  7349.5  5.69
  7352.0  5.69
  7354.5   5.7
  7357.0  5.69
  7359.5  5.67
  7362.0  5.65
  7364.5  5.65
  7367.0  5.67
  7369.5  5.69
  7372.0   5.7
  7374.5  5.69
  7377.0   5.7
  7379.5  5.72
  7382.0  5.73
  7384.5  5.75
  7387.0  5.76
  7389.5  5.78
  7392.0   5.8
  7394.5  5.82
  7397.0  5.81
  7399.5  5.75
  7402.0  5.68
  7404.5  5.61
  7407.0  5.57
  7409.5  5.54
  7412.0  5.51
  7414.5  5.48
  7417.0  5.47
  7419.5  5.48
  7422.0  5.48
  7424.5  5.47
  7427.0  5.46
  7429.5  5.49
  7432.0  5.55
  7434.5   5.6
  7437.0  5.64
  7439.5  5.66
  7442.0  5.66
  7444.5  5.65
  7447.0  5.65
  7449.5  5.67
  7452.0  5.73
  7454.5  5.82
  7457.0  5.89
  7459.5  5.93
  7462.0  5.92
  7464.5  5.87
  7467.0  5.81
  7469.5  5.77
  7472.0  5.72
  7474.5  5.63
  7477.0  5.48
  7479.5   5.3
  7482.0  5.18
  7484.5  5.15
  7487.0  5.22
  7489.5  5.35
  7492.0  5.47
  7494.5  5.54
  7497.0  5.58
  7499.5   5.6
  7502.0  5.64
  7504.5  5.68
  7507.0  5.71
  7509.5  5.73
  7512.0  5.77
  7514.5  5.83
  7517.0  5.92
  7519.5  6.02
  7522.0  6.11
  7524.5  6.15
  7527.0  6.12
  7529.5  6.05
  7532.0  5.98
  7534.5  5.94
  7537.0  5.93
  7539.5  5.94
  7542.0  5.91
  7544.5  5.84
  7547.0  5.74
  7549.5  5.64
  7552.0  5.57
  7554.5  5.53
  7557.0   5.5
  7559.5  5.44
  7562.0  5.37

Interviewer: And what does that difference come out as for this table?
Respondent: -0.01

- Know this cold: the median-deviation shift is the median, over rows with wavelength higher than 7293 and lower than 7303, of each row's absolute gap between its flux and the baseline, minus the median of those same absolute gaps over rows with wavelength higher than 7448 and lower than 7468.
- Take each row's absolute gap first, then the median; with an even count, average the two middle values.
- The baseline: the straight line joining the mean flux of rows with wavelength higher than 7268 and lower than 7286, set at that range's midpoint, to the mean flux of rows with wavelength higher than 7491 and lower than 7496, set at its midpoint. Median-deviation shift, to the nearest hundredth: -0.21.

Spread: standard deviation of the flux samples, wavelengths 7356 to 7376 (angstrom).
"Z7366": 0.02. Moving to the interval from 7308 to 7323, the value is 0.05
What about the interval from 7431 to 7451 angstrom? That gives 0.04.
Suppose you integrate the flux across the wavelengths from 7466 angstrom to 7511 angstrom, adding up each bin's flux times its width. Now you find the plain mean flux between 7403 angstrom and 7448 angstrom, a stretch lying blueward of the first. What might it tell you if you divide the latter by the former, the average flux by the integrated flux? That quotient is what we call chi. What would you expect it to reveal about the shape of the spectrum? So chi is 0.0223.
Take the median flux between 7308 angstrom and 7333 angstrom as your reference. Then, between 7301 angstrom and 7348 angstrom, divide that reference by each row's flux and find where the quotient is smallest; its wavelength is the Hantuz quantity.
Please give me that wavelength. 7339.5 angstrom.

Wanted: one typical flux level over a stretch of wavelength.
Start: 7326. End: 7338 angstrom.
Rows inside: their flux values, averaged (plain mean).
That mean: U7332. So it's 5.59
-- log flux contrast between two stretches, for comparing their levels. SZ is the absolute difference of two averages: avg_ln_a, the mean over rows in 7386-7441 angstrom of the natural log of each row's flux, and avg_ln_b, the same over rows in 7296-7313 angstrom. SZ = 0.013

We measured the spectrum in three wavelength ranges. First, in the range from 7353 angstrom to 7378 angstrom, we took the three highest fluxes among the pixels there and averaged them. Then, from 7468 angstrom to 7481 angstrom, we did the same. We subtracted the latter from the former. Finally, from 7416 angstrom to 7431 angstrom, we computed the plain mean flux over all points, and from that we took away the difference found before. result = 5.48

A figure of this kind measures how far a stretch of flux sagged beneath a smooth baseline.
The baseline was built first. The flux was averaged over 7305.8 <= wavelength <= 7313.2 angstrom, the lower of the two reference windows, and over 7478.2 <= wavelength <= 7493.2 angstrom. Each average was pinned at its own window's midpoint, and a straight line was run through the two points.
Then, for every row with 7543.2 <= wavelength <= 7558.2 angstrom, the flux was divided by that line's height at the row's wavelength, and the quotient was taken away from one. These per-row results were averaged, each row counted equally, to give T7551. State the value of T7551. -0.085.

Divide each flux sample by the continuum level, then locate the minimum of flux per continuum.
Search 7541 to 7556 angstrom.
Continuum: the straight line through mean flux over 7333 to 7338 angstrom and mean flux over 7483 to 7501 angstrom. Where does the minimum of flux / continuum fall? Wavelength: 7554.5 angstrom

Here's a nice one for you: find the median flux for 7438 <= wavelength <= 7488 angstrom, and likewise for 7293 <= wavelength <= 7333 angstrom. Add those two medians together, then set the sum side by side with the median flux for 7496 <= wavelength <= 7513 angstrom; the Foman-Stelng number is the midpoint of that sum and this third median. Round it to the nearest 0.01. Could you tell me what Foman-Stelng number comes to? 8.42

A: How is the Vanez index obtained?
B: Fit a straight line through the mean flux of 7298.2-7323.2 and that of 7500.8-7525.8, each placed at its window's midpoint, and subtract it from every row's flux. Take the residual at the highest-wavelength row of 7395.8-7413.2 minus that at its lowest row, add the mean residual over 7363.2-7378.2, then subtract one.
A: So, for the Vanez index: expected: -1.2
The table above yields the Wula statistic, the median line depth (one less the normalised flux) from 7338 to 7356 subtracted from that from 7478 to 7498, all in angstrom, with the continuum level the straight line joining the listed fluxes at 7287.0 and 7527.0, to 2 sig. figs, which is 0.14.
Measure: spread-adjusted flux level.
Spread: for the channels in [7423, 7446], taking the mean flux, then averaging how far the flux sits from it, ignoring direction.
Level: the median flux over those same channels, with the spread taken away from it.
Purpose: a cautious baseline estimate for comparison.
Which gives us 5.53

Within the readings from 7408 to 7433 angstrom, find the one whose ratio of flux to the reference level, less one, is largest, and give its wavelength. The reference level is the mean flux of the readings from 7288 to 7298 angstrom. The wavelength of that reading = 7432.0 angstrom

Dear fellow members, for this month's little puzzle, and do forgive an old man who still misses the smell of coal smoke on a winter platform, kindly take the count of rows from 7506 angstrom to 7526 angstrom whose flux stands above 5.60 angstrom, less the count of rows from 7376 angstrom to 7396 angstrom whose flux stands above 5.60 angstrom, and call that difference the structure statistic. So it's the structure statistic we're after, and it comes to 0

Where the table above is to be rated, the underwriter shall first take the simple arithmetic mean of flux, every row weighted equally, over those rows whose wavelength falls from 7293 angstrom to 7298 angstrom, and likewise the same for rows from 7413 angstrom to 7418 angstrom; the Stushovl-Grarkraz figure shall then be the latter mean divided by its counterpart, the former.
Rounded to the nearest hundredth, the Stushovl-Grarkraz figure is 0.99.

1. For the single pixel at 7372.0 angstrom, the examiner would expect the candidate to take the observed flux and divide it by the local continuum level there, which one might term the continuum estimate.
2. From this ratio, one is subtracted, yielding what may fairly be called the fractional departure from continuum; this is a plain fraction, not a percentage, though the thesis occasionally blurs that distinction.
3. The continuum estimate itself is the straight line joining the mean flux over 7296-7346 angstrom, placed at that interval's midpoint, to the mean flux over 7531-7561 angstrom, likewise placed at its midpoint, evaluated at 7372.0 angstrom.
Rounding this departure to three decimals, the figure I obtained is 0.016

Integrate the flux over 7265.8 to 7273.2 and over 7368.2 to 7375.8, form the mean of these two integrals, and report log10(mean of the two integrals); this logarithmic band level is 1.62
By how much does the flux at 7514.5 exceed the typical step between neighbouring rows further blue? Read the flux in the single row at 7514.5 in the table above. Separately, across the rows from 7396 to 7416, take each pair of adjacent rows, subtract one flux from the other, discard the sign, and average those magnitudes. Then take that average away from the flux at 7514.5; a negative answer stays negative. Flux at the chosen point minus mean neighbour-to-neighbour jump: 5.78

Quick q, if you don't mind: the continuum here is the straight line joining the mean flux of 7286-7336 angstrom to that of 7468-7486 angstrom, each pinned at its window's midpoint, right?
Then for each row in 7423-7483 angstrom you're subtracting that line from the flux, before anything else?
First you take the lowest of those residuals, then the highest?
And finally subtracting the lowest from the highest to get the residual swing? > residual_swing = 0.75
